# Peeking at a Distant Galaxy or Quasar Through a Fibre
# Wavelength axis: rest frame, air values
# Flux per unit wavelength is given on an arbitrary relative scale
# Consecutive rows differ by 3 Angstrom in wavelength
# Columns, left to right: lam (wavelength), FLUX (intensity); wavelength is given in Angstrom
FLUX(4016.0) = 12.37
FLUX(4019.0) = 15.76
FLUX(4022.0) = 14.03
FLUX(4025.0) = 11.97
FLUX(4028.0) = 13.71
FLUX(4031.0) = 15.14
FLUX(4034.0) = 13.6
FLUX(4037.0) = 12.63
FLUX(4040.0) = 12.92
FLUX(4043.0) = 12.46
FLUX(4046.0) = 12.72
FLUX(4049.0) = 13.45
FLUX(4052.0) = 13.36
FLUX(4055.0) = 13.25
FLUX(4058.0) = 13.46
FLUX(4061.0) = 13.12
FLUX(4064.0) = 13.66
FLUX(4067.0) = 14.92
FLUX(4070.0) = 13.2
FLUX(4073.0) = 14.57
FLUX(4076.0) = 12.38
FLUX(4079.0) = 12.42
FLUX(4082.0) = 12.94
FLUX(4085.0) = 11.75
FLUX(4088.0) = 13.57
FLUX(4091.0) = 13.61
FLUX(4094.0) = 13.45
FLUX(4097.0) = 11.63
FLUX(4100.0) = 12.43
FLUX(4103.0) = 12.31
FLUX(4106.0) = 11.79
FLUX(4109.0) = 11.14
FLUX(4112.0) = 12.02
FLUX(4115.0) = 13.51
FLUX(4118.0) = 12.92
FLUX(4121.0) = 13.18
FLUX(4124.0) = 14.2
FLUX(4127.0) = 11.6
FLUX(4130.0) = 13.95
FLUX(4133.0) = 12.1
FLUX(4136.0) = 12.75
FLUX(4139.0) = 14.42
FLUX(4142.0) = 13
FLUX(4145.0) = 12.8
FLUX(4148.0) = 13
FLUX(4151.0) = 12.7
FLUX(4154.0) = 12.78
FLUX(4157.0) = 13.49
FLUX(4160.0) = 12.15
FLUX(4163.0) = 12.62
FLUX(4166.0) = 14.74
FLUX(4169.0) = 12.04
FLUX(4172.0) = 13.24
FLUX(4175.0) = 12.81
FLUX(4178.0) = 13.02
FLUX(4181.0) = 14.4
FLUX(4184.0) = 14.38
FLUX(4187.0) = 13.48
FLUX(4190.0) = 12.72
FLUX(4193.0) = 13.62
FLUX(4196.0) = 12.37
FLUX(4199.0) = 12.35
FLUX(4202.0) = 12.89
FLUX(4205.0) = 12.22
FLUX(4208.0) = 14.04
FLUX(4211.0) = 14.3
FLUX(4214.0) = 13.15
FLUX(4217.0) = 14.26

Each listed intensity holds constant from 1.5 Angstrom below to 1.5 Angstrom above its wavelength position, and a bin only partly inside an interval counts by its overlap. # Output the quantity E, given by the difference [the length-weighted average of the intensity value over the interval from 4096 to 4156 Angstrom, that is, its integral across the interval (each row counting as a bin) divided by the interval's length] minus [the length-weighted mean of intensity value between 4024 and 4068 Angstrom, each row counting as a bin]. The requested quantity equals -0.6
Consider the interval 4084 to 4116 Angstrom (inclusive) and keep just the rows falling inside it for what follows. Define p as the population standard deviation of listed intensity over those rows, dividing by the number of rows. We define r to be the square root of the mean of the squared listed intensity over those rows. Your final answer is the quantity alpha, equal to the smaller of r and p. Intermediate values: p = 0.87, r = 12.5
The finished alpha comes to 0.87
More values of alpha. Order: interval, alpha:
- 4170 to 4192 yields 0.65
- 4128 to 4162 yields 0.67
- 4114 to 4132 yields 0.85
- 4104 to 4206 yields 0.85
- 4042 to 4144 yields 0.89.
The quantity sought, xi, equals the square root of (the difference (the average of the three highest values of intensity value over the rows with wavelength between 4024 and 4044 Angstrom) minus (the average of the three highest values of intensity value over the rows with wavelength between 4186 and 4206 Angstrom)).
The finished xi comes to 0.9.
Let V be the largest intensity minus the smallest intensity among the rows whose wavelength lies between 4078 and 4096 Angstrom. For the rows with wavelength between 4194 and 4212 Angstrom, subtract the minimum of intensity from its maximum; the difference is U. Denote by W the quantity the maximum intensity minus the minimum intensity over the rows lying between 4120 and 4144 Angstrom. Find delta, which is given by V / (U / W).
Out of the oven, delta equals 3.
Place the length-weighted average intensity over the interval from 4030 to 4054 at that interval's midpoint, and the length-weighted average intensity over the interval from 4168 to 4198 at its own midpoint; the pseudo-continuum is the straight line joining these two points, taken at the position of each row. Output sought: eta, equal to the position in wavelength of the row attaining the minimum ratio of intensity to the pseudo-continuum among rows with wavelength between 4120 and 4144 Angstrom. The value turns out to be 4127.0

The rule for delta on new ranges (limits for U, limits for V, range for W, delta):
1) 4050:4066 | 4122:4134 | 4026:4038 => 12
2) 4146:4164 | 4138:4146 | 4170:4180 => 1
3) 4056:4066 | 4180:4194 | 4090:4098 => 6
